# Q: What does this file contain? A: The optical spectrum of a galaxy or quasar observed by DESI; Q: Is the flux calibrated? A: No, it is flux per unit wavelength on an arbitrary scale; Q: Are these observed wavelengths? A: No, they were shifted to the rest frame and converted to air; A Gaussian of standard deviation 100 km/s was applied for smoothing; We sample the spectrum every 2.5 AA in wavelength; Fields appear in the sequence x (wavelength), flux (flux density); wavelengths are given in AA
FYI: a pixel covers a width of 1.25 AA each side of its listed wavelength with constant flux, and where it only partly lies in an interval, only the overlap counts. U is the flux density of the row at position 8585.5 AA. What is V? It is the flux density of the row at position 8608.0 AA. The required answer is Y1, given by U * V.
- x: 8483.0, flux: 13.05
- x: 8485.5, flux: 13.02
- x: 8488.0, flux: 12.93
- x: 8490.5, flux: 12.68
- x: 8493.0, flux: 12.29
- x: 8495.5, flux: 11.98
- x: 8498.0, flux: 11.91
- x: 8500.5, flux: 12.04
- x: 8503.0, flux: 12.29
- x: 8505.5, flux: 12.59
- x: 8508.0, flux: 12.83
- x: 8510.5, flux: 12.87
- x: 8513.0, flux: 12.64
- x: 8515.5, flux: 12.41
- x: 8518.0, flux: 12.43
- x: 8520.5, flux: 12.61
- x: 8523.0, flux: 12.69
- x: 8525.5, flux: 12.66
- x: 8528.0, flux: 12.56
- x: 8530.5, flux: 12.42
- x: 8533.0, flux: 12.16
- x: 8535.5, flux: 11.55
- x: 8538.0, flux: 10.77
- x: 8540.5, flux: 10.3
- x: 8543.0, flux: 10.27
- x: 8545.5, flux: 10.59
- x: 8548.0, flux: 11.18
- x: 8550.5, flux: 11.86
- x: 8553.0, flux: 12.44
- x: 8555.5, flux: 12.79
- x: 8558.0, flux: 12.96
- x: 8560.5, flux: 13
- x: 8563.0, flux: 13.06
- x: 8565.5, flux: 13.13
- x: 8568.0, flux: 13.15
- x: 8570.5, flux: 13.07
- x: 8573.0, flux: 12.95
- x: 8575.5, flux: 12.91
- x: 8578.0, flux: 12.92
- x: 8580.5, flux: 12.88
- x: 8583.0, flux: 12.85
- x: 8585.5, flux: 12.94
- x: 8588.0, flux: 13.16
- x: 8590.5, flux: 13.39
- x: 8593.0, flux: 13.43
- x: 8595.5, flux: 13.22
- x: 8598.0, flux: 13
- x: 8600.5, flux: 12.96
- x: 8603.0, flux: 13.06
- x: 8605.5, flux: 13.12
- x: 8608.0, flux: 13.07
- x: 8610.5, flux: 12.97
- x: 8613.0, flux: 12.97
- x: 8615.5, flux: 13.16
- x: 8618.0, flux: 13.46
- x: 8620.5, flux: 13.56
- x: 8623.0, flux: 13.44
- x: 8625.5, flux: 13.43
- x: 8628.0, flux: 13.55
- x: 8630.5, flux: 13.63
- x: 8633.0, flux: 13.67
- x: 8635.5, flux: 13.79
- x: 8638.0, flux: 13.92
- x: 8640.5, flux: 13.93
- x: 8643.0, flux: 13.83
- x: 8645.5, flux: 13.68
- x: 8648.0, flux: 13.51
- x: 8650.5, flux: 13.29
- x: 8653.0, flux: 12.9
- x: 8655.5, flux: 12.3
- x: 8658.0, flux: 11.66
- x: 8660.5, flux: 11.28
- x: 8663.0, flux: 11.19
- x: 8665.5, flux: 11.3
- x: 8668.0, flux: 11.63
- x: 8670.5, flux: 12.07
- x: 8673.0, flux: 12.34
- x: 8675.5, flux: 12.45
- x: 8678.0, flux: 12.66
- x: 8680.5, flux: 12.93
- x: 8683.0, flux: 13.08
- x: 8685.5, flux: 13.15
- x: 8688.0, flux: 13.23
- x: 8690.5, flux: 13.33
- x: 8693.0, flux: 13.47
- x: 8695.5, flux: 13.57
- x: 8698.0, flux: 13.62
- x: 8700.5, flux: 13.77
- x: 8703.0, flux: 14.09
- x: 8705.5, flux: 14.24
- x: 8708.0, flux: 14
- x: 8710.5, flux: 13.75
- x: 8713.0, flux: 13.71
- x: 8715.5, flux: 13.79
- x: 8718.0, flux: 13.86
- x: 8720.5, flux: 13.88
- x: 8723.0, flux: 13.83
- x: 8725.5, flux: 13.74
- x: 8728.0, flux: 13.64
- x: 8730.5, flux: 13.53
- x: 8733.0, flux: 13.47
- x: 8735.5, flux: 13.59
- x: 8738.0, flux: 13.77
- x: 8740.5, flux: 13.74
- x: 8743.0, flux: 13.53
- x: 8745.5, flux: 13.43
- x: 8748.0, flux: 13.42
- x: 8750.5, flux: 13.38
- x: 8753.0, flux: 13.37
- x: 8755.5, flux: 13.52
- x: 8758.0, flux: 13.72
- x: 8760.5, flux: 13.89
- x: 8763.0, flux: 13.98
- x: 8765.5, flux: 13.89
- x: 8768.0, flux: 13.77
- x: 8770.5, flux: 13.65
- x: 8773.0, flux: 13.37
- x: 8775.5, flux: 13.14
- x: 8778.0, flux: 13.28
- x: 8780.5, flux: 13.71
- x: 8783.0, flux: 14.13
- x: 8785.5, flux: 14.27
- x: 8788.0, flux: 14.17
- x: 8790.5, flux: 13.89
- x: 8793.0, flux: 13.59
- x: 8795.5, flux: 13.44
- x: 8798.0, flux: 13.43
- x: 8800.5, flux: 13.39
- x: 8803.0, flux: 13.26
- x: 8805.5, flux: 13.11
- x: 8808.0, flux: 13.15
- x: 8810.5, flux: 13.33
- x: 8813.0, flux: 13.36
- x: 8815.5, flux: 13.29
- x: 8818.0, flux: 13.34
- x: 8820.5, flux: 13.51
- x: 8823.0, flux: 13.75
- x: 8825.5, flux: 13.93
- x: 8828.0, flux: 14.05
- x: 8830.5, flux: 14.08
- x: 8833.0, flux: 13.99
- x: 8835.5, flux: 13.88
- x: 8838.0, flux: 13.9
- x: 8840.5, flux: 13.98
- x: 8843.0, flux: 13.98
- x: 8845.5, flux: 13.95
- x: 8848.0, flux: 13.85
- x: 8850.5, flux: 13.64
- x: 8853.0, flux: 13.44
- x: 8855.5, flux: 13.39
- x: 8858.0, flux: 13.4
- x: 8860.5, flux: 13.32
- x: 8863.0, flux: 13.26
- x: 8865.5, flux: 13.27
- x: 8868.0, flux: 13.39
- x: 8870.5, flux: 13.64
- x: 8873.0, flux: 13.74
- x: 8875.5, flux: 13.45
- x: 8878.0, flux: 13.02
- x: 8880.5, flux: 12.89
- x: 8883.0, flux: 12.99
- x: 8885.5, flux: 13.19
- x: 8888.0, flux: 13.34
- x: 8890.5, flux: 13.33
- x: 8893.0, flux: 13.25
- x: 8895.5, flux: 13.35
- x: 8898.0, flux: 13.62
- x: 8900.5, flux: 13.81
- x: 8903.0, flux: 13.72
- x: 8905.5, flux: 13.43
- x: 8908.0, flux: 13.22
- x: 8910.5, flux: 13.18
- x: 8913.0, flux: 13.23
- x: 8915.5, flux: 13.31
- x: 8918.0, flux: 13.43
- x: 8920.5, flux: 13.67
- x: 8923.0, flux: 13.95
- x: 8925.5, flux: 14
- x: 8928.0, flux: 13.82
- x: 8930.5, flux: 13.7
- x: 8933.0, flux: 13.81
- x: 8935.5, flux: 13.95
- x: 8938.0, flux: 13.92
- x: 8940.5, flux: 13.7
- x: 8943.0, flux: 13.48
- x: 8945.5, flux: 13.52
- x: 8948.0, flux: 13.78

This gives 169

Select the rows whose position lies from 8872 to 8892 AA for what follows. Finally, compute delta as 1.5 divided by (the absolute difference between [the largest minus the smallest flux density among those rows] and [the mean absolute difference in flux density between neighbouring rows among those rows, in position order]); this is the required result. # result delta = 2.3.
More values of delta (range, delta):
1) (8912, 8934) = 2.4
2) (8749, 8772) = 3.1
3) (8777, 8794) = 2.1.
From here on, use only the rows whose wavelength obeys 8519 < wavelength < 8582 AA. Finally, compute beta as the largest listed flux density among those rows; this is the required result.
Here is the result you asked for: 13.15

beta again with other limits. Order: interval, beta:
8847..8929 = 14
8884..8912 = 13.81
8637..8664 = 13.93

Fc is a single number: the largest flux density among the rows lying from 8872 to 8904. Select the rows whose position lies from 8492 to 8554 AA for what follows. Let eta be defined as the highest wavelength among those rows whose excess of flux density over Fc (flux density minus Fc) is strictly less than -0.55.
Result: 8553.0 AA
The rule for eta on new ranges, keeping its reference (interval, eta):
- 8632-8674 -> 8673.0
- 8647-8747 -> 8688.0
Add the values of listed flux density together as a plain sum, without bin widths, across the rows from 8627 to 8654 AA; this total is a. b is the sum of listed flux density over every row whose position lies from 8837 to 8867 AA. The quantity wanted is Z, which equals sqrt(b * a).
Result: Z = 156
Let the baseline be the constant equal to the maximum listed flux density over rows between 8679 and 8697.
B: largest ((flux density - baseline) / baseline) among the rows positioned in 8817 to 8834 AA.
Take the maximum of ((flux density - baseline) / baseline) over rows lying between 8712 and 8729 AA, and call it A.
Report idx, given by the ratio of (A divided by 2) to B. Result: 0.3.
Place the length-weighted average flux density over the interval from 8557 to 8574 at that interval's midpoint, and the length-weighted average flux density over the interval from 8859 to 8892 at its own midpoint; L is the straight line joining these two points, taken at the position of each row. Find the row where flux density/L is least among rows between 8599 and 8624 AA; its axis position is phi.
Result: 8600.5 AA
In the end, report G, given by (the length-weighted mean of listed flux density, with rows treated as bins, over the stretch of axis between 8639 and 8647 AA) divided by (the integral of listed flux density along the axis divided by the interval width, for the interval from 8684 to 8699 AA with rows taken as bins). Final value 1.03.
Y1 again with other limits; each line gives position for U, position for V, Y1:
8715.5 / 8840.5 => 193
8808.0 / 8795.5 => 177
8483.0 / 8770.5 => 178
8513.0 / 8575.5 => 163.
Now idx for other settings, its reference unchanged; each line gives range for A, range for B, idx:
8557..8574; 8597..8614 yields 0.5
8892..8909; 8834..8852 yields 0.3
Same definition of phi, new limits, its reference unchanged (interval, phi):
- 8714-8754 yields 8753.0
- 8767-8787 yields 8775.5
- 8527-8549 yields 8543.0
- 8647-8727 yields 8663.0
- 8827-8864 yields 8863.0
